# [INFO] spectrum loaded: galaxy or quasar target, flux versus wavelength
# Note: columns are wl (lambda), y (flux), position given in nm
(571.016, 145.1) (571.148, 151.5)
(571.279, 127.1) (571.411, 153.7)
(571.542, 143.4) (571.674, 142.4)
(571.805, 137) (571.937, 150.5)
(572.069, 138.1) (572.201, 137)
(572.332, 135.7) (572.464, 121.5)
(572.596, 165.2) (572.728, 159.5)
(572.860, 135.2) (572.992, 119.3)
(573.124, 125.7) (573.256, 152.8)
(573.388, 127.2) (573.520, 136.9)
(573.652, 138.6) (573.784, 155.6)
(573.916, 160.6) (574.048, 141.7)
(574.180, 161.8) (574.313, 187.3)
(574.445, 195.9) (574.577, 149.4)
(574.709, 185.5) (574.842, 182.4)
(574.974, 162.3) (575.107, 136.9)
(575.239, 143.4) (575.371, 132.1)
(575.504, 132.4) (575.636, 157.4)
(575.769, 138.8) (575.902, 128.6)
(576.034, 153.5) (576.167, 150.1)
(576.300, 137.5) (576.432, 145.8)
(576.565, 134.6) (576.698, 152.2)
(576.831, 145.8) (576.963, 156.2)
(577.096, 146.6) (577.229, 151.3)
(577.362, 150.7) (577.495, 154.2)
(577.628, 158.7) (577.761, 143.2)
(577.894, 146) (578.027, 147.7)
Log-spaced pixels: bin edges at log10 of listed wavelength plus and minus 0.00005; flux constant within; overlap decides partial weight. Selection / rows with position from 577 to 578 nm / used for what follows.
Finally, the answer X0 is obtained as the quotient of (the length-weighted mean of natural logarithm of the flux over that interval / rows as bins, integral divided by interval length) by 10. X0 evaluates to 0.501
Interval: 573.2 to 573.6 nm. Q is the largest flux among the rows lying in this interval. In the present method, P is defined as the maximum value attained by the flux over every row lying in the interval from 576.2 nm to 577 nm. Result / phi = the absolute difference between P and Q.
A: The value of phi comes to 3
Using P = 156.2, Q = 152.8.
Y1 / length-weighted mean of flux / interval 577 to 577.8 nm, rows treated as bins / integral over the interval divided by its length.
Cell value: 151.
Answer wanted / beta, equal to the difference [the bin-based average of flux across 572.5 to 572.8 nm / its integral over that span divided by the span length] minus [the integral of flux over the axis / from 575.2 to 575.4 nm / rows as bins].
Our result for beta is 130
